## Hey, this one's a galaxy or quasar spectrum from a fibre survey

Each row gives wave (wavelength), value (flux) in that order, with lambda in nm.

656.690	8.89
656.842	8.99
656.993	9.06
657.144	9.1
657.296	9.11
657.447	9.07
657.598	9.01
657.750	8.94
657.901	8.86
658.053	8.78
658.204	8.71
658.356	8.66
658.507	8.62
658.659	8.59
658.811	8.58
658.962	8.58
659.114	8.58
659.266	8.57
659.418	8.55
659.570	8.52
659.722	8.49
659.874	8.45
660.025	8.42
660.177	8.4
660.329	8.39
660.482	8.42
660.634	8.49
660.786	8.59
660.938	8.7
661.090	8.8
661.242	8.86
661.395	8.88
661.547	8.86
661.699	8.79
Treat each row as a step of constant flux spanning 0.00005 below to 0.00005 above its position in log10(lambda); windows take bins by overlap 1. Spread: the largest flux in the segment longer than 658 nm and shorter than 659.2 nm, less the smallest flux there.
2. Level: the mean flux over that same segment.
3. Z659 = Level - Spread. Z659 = 8.44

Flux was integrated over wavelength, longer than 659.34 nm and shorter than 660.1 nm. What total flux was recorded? 6.45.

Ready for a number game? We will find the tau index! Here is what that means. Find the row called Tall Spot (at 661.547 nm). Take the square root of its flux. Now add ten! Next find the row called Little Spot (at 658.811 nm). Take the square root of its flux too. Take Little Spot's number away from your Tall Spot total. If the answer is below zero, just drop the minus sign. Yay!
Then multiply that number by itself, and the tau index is 101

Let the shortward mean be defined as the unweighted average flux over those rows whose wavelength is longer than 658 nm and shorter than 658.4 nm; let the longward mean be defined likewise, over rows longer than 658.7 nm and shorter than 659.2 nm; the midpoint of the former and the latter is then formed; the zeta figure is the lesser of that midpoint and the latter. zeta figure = 8.58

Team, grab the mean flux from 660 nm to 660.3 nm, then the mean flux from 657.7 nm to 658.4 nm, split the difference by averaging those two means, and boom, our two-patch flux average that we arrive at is 8.60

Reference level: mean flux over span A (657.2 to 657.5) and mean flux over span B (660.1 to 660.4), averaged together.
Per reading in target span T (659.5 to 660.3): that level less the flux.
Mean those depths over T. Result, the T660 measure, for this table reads 0.29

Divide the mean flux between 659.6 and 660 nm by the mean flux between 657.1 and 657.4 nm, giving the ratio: 0.93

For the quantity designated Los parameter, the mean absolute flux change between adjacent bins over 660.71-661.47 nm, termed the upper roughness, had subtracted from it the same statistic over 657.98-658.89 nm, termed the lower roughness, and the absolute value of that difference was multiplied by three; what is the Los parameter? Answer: 0.10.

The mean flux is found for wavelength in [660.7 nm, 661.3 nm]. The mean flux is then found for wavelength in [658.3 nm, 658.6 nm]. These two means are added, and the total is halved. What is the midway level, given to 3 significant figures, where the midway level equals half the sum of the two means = 8.69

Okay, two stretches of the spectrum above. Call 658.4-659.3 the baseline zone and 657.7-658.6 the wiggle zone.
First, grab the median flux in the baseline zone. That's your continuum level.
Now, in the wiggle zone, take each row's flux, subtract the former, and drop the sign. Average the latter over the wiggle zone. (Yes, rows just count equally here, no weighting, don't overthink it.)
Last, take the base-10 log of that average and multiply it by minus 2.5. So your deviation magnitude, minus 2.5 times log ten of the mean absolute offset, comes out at 1.9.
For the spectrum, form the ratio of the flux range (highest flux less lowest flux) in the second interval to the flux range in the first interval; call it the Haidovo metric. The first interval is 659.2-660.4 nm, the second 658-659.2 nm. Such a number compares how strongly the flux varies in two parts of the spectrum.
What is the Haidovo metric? 1.1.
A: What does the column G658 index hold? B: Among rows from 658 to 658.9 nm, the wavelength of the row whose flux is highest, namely 658.053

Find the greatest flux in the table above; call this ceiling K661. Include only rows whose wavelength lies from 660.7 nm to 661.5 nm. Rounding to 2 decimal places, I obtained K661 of 8.88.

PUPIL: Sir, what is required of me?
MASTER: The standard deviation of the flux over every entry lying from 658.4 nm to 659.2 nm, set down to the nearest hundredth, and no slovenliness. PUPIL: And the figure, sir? 0.02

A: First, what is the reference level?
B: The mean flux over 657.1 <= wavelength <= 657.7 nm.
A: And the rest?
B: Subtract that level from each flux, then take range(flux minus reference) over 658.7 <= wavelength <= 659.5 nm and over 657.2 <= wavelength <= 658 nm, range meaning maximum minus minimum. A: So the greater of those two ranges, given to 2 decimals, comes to 0.25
